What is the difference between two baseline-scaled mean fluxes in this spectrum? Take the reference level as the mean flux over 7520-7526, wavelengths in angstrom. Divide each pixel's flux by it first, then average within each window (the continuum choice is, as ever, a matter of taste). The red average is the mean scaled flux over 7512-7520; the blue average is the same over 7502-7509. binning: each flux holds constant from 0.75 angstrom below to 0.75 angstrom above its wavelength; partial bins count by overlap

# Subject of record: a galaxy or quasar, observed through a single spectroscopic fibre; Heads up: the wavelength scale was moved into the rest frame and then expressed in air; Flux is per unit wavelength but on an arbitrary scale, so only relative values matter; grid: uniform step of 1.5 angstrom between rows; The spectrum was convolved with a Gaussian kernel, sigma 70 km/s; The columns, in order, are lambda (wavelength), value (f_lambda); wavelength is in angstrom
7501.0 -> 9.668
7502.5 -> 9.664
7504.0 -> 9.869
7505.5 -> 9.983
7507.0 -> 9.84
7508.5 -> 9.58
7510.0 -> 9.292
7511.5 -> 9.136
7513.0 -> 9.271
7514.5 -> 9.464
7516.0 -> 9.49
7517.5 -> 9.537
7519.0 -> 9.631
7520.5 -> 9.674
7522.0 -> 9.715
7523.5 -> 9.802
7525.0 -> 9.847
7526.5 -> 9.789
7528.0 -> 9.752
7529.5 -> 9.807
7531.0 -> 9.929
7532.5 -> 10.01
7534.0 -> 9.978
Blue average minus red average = 0.03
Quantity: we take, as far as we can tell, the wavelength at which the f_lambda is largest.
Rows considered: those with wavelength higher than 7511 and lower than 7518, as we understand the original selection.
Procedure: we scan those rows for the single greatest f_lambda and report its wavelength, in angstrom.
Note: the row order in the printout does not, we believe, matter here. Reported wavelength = 7517.5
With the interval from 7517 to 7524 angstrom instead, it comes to 7523.5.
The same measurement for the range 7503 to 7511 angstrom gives 7505.5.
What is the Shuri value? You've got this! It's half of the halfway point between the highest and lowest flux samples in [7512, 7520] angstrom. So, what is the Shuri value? 4.73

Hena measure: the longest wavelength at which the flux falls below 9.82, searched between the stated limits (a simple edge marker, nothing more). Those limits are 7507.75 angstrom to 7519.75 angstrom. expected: 7519.0 angstrom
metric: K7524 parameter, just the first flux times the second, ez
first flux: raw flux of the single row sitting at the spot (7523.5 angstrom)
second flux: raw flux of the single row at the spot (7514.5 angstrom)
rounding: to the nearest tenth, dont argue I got 92.8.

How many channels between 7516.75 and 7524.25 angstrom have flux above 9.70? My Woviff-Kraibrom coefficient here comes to 2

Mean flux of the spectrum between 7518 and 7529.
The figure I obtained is 9.74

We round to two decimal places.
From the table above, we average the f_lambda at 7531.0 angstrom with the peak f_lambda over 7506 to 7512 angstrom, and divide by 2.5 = 3.95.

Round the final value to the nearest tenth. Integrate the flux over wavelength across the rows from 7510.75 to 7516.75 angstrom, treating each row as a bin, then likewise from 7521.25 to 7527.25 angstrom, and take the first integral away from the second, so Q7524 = 2.7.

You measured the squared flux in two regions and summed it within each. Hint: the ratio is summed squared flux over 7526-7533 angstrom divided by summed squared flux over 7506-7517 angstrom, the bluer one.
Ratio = 0.78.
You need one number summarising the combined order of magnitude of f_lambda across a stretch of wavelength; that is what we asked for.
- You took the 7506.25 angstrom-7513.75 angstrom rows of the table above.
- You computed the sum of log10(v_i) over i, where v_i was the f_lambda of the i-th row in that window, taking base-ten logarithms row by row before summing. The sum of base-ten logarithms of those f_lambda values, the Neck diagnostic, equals 4.9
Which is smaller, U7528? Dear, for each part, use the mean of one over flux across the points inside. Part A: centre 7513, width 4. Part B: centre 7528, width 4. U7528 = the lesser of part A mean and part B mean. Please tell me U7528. 0.1022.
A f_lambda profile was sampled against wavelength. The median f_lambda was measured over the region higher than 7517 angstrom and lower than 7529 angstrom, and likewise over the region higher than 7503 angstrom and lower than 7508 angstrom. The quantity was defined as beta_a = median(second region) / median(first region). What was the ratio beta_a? 1.01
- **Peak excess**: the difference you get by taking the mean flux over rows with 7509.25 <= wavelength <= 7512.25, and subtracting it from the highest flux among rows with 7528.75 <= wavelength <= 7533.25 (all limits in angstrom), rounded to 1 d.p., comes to 0.8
